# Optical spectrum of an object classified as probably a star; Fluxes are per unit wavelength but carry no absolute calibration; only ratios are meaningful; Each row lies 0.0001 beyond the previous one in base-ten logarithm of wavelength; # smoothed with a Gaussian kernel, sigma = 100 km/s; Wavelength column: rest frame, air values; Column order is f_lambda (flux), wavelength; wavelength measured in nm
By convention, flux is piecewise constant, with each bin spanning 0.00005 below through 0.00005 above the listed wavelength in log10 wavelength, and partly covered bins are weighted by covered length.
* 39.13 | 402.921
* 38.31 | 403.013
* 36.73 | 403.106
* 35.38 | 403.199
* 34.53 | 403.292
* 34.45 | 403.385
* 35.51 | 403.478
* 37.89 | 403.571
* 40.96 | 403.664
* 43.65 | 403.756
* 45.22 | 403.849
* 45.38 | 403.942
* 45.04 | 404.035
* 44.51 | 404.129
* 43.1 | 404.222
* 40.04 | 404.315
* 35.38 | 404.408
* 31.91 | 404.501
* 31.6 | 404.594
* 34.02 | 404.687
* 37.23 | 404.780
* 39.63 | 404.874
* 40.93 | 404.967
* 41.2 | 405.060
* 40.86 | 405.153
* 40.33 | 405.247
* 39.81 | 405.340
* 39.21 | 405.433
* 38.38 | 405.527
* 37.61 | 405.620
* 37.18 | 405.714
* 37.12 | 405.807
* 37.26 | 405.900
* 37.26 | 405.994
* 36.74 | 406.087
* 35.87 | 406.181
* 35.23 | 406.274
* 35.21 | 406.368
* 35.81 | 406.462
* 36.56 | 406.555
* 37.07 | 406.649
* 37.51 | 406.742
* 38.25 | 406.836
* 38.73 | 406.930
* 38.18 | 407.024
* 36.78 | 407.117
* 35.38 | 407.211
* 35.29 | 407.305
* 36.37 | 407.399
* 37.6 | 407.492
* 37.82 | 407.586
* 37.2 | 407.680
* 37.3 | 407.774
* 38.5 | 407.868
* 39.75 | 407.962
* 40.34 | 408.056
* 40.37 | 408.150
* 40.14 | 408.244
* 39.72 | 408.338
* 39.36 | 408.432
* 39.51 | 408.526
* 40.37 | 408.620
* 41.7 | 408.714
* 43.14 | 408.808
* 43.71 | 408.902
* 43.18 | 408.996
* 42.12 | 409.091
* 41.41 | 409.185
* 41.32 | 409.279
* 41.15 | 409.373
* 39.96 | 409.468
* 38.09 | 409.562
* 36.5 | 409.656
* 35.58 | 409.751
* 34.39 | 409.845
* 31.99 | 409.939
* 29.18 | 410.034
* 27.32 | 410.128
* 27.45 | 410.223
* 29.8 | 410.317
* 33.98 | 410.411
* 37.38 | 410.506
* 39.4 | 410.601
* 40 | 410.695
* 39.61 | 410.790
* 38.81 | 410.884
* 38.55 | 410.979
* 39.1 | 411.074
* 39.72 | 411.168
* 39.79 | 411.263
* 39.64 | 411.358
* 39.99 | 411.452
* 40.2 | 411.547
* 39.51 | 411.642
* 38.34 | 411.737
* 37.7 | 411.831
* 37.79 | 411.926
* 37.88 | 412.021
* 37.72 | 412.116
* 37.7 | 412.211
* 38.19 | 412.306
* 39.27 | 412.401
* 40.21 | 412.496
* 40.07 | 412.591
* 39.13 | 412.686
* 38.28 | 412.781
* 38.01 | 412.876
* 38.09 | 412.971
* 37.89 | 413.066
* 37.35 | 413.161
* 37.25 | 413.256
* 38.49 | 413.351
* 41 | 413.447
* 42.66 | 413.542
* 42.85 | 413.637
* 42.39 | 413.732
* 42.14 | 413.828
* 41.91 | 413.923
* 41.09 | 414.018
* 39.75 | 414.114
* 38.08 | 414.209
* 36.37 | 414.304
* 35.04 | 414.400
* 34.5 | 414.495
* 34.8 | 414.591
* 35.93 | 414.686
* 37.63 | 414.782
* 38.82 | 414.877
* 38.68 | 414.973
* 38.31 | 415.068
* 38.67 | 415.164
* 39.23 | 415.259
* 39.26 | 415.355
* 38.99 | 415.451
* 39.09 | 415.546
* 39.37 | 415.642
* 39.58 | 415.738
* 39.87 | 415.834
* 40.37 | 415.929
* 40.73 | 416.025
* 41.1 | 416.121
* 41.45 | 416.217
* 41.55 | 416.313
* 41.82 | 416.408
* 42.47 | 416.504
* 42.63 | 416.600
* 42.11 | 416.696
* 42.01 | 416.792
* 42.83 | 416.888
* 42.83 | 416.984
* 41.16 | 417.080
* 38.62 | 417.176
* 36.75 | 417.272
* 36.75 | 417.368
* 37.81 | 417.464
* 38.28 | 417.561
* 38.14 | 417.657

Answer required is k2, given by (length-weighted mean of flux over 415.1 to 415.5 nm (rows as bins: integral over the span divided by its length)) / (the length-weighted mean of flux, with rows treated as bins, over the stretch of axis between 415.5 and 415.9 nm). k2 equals 0.99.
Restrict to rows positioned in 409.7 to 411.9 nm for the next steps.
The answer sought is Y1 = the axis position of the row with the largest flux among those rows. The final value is 411.547 nm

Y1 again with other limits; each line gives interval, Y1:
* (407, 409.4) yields 408.902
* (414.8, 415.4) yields 415.355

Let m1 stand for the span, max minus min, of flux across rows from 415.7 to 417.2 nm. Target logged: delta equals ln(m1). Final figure 1.4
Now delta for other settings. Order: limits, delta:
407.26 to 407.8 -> 0.9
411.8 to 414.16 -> 1.7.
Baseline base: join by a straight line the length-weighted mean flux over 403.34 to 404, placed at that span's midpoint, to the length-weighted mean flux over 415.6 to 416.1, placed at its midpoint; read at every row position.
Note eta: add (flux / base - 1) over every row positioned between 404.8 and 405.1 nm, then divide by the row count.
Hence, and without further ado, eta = 0.00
